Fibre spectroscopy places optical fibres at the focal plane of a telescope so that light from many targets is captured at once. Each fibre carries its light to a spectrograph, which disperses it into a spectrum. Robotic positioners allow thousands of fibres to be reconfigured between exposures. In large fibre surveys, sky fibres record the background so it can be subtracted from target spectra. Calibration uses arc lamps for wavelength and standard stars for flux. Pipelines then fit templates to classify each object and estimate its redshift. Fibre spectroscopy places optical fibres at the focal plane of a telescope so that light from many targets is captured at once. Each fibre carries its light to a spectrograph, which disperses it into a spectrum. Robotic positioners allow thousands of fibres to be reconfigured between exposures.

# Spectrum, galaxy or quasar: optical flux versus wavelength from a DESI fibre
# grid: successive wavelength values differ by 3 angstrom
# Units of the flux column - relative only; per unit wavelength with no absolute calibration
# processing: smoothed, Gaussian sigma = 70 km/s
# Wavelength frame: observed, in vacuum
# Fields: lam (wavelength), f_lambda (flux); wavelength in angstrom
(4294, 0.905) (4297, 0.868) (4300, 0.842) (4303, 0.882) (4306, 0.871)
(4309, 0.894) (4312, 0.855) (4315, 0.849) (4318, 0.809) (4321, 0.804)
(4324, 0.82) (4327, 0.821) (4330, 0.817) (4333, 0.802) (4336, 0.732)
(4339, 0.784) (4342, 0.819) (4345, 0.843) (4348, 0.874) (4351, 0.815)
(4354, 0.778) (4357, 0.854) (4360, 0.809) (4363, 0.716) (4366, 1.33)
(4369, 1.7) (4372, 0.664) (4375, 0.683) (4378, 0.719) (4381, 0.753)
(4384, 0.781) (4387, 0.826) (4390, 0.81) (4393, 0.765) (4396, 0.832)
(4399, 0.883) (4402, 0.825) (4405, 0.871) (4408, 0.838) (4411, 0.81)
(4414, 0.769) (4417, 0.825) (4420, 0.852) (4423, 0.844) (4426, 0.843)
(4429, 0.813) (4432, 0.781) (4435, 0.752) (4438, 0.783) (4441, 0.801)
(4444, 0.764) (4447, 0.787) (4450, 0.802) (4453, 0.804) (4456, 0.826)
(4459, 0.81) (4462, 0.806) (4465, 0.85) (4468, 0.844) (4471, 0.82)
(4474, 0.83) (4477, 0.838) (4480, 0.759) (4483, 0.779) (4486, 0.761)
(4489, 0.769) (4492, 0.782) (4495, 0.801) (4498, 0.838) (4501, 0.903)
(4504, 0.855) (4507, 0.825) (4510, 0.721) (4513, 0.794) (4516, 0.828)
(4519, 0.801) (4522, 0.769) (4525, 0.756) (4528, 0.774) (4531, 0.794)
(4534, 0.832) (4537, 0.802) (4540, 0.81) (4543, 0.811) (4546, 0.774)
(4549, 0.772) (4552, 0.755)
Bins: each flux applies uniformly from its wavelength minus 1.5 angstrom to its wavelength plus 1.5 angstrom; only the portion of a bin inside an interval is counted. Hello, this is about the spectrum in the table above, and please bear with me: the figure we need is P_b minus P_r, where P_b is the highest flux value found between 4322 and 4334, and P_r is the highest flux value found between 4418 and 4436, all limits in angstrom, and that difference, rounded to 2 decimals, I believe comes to -0.03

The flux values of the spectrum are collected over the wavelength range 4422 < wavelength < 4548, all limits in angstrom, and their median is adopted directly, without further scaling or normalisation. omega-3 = 0.802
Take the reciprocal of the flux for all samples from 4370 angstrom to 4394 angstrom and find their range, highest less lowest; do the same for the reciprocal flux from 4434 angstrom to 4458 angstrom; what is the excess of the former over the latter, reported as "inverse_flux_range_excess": 0.18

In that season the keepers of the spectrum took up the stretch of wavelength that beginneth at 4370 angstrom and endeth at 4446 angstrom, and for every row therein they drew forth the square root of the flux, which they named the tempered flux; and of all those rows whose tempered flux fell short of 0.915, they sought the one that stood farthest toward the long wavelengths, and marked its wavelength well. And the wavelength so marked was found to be 4444 angstrom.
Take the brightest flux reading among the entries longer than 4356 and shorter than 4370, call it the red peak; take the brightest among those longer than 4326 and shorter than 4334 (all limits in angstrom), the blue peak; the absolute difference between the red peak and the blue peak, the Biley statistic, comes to 0.88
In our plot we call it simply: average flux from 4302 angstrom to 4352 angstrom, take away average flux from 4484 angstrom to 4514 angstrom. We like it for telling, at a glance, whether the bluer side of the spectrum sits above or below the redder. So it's 0.024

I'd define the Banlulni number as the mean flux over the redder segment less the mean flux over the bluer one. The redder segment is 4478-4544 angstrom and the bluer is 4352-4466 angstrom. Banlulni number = -0.037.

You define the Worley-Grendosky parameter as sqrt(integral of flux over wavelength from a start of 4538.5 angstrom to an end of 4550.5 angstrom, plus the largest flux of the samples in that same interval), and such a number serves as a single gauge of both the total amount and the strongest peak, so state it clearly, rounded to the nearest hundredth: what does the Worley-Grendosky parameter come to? 3.21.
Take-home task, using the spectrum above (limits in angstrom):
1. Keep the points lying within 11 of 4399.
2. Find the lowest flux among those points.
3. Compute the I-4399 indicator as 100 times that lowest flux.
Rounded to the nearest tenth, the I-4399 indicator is 76.5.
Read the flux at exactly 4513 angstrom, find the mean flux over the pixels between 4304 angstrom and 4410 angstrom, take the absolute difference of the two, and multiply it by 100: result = 5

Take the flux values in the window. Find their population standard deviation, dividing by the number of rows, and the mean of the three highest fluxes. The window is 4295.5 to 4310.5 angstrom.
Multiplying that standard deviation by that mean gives 0.015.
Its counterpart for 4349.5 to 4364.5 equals 0.038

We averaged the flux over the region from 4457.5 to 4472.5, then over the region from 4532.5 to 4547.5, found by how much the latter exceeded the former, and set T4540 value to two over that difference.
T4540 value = -99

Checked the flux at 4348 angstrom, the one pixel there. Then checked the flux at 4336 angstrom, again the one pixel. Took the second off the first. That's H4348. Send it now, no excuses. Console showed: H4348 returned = 0.14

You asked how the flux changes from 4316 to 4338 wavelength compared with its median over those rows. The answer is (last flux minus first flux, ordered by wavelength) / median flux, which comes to -0.10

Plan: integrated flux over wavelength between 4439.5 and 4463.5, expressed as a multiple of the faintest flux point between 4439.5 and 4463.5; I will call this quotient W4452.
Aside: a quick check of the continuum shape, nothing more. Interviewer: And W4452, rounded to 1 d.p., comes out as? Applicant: 25.1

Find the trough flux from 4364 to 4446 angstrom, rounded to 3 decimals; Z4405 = 0.664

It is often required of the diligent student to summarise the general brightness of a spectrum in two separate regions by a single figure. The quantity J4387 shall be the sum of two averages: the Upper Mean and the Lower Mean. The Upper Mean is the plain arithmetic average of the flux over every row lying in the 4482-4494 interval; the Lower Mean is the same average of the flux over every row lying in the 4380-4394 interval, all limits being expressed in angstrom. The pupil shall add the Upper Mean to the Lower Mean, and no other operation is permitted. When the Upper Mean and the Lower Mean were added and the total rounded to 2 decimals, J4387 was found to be 1.56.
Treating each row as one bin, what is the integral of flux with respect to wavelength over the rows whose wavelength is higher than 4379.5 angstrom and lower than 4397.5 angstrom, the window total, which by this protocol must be 14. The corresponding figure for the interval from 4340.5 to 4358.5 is 15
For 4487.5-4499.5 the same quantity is 10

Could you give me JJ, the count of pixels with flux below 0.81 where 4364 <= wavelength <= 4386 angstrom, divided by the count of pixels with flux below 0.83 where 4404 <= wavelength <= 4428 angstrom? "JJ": 1.67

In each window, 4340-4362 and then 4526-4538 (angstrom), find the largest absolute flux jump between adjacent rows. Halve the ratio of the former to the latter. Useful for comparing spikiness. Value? 1.0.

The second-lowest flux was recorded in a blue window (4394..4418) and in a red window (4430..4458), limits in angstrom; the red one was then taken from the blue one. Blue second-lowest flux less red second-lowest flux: 0.046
